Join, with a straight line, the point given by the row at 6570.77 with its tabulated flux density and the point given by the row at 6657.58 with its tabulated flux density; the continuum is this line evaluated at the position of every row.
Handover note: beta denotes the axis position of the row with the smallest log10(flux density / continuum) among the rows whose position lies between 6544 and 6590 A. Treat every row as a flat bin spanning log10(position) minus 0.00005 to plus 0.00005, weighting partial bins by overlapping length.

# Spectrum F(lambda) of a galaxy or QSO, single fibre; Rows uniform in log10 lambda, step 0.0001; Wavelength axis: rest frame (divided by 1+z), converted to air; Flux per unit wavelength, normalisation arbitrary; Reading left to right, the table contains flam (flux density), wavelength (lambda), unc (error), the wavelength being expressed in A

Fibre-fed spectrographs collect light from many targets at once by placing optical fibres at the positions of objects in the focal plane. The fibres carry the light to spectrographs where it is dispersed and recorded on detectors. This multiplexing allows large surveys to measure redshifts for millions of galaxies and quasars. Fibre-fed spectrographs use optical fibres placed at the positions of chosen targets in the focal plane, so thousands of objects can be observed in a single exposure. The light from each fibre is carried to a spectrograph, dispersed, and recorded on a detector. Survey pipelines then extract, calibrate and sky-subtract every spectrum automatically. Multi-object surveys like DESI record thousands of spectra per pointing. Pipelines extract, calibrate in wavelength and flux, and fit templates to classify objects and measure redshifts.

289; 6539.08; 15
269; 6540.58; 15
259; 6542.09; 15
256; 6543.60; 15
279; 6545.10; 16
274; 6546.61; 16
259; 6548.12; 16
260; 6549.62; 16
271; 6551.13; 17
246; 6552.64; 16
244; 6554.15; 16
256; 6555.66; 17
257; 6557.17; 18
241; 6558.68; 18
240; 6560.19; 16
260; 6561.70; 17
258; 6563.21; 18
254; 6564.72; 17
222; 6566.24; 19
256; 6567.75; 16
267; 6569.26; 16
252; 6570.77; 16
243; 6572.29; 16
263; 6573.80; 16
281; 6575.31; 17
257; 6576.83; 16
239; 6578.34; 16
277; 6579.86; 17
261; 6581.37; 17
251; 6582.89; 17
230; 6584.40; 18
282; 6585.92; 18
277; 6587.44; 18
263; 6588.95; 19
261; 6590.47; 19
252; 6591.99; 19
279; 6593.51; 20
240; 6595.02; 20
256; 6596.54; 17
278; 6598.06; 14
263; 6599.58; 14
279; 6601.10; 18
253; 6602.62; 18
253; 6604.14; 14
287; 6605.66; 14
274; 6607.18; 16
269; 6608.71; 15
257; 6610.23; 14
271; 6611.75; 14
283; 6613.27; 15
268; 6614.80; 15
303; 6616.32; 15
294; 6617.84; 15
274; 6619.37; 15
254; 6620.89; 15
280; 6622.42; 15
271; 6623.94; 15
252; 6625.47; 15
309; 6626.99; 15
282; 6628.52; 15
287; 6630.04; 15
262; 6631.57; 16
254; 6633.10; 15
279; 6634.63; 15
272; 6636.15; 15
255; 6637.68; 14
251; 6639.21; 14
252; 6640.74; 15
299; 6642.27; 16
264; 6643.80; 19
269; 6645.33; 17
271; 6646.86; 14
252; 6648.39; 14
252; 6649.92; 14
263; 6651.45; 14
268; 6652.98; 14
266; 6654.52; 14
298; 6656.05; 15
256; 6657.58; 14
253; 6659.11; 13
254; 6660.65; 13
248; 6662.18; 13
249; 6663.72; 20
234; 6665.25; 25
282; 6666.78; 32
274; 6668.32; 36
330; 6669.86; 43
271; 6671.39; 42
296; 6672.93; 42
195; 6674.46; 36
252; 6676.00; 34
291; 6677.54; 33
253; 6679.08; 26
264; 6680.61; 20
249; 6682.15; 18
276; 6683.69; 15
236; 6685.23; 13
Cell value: 6566.24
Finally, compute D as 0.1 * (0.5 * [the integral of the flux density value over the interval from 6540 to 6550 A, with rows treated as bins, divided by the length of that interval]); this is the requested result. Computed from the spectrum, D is 13.3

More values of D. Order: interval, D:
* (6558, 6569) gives 12.4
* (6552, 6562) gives 12.4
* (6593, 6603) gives 13.2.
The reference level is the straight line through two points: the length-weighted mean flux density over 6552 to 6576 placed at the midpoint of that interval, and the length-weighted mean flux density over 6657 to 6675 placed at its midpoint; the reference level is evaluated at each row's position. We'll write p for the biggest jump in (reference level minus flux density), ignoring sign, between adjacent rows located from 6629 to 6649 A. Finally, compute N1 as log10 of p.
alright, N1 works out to 1.67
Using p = 47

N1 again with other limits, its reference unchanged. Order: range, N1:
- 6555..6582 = 1.58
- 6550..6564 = 1.40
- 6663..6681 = 2.00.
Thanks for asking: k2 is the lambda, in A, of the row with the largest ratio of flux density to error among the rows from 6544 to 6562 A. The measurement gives 6545.10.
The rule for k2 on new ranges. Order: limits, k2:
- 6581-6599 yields 6598.06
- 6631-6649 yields 6646.86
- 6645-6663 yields 6656.05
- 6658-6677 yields 6660.65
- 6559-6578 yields 6569.26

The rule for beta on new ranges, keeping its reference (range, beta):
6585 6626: 6595.02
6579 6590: 6584.40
